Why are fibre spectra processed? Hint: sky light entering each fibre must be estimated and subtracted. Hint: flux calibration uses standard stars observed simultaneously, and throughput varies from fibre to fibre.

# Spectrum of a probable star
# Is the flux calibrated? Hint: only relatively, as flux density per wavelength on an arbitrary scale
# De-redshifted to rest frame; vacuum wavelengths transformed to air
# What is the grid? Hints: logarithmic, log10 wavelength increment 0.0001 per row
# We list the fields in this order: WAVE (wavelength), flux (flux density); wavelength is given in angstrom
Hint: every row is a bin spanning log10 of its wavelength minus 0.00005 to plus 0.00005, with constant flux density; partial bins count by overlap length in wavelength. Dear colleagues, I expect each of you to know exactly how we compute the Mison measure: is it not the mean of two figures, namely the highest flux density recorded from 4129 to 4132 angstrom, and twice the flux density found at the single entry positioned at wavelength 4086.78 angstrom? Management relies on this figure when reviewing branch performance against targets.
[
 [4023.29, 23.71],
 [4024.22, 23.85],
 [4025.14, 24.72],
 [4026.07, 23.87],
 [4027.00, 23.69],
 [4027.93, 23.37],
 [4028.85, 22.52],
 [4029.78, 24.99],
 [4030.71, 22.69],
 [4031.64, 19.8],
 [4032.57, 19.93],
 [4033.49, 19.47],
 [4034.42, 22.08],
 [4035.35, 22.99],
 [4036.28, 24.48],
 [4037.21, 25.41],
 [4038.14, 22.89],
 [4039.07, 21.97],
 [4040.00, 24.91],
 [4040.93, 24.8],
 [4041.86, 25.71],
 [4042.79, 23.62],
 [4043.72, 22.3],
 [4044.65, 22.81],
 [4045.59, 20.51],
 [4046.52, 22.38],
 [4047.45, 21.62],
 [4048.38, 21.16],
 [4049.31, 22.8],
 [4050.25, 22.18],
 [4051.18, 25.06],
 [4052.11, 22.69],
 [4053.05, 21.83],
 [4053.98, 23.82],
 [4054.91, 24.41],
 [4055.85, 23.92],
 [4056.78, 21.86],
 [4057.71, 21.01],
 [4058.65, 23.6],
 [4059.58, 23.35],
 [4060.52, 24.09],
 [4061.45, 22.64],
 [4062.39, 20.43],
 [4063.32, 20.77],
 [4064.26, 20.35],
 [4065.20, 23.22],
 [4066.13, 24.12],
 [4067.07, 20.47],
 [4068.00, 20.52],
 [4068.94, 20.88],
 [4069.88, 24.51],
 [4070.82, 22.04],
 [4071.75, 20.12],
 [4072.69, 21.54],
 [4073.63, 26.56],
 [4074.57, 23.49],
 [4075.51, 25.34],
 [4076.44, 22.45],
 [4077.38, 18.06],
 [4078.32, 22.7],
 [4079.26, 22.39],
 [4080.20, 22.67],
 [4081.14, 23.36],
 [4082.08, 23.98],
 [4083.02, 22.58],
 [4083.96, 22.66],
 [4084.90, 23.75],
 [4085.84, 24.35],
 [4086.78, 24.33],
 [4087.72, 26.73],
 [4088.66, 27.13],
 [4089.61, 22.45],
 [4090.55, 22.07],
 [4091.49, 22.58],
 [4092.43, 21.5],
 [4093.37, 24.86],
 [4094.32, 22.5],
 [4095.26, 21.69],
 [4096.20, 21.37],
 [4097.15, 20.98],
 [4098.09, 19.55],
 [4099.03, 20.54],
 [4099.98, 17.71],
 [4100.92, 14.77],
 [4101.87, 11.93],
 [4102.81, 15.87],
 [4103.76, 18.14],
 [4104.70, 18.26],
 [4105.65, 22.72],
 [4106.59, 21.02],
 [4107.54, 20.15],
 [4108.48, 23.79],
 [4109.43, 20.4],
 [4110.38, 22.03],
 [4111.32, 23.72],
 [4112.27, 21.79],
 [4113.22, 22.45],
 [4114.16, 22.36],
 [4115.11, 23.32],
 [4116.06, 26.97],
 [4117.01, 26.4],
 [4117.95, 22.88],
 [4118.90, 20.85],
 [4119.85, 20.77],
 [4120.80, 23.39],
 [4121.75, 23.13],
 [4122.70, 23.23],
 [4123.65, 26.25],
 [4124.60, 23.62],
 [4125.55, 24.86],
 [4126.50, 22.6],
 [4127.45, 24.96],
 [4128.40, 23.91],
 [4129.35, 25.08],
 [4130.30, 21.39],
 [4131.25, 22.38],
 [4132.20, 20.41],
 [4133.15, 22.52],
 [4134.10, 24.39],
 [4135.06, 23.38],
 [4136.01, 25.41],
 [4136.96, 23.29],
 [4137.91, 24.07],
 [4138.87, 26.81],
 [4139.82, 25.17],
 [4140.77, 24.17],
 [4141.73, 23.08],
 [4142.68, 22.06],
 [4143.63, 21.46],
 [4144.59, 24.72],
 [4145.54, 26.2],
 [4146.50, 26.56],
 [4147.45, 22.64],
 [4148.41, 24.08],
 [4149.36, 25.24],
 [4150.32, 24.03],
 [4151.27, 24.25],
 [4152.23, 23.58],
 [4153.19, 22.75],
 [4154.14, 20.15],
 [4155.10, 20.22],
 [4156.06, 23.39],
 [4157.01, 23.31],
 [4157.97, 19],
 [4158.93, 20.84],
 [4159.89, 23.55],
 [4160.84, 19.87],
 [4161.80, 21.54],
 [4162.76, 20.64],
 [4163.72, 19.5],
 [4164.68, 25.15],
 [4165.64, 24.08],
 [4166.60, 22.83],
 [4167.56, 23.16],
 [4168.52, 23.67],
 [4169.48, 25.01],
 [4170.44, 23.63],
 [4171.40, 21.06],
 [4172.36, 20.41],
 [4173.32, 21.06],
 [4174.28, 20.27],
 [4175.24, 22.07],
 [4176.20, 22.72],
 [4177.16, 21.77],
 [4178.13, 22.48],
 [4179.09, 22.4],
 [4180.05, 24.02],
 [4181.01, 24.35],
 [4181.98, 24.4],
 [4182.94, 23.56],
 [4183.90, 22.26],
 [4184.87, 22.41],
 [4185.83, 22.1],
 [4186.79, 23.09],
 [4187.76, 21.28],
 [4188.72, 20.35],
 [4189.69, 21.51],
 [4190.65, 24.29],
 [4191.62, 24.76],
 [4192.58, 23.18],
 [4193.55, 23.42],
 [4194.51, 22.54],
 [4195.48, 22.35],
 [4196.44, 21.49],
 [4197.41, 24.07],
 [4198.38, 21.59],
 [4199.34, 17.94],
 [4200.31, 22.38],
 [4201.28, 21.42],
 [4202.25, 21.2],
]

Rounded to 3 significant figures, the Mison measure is 36.9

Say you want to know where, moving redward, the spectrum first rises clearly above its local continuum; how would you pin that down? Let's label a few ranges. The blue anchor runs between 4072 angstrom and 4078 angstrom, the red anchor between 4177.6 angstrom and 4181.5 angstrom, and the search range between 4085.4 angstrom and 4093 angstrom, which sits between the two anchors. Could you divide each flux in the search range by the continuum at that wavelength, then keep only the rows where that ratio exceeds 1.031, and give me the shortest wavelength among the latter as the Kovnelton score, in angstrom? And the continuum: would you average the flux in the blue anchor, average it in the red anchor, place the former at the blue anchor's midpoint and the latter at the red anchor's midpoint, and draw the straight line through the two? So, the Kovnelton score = 4085.84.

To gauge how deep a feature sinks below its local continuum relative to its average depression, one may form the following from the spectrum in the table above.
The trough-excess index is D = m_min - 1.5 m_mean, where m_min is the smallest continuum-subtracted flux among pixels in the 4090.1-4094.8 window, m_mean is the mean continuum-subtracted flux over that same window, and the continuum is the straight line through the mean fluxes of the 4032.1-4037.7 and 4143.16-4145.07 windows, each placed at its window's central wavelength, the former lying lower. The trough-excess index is -1.17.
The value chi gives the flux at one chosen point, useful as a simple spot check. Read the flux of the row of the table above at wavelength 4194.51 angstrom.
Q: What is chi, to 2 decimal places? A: 22.54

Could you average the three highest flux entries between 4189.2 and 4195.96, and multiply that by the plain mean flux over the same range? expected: 559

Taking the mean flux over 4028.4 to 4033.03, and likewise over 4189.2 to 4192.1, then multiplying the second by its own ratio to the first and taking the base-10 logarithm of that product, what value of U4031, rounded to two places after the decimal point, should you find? 1.40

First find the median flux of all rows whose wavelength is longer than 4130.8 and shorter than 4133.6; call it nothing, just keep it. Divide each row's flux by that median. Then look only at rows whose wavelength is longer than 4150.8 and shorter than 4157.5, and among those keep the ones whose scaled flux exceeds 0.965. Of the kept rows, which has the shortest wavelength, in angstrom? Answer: 4151.27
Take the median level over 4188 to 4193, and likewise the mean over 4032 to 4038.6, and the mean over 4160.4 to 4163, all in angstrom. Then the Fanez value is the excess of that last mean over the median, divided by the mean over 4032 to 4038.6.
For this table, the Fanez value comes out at -0.11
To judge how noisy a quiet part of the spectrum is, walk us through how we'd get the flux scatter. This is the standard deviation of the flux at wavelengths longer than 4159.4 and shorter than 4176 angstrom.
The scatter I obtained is 1.8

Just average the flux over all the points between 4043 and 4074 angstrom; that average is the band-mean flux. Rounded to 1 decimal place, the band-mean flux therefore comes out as 22.4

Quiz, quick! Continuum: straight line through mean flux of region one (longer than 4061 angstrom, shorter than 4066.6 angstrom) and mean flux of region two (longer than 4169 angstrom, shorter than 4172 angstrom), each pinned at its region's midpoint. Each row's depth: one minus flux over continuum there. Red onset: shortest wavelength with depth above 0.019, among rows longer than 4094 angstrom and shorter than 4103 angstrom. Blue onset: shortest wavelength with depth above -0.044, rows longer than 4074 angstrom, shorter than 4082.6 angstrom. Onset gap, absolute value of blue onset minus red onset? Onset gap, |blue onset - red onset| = 18.8 angstrom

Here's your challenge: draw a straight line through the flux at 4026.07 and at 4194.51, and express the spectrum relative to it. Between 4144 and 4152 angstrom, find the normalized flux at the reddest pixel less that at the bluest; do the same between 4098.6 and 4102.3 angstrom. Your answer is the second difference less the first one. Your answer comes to -0.35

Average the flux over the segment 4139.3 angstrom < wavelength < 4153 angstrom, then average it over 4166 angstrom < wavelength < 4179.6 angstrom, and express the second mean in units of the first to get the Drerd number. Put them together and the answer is 0.93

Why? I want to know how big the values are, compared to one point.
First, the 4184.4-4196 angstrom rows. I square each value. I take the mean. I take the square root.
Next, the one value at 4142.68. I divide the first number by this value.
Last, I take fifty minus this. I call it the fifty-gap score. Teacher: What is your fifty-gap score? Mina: 49.0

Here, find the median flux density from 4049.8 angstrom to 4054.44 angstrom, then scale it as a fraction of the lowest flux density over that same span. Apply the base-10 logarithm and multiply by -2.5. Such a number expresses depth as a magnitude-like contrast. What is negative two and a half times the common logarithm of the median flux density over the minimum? -0.04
